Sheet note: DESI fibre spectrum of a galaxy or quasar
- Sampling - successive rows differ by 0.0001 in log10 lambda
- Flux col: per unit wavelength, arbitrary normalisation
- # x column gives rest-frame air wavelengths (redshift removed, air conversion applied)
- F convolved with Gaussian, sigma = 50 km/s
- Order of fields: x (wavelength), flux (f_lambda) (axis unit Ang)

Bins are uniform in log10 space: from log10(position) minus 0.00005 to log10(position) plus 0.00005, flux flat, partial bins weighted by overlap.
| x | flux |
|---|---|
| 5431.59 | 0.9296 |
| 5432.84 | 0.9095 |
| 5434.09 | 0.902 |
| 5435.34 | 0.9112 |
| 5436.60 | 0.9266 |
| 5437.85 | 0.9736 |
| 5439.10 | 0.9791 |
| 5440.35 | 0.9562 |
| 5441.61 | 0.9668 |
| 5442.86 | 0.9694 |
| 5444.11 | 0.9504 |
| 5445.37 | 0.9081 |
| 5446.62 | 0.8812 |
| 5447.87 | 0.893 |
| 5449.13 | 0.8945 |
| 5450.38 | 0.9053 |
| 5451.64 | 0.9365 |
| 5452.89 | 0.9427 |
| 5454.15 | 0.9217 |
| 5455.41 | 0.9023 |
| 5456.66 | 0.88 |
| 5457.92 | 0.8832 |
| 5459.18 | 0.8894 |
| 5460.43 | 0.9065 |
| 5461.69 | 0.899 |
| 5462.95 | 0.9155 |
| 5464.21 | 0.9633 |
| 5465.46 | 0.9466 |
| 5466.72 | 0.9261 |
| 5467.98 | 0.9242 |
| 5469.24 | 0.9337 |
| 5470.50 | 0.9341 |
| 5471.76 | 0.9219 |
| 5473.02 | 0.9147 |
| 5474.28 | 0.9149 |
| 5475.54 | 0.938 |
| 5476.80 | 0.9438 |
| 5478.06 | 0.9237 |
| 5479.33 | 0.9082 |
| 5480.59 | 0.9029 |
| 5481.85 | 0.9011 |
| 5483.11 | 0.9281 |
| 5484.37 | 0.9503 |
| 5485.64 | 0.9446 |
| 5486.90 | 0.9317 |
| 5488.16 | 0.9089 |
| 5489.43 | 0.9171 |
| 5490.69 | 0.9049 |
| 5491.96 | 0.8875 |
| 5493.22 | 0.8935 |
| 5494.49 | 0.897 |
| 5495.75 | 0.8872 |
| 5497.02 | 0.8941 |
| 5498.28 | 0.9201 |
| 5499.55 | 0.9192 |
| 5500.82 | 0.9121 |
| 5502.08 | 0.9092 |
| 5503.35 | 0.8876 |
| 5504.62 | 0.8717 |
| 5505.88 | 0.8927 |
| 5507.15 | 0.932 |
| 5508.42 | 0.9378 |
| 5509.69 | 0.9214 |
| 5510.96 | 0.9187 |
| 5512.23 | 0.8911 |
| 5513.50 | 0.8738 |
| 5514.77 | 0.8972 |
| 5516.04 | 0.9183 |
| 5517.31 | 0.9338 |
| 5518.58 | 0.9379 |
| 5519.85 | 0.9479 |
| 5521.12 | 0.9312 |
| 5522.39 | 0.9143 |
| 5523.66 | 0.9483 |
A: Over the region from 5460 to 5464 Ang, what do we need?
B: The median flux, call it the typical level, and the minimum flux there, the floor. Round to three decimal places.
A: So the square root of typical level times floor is 0.903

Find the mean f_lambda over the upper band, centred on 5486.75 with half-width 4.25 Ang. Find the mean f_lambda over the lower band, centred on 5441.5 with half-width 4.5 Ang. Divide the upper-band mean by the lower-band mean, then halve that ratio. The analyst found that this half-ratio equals 0.484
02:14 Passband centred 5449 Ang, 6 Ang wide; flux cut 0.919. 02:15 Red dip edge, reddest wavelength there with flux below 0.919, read 5450.38 Ang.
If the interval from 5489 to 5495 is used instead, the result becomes 5494.49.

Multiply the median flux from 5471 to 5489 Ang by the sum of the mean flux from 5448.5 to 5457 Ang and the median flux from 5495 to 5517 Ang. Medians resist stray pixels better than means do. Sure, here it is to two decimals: 1.68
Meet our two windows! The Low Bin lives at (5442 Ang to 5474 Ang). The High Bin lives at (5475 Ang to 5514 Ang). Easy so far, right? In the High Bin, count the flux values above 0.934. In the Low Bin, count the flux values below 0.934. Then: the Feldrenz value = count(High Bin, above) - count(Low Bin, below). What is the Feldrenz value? -13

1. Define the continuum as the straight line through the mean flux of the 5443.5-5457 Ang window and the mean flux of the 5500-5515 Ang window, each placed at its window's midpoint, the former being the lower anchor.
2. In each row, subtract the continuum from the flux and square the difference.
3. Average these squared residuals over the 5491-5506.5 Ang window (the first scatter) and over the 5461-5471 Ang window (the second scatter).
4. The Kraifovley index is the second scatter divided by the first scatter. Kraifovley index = 3.2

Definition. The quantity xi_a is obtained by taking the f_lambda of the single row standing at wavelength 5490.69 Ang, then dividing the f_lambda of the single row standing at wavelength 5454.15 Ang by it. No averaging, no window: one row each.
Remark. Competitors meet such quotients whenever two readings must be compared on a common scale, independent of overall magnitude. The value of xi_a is 1.02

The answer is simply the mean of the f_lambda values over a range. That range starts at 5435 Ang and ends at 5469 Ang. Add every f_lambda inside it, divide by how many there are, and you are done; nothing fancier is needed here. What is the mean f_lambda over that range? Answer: 0.924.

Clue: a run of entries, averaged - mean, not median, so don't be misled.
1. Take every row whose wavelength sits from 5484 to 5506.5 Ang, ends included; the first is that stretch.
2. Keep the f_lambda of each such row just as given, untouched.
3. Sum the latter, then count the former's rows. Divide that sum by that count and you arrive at 0.907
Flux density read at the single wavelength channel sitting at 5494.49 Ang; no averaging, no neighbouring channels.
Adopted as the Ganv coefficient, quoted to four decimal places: 0.8970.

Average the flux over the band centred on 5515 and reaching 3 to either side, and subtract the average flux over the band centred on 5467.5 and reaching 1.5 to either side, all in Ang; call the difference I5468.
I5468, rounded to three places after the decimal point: -0.022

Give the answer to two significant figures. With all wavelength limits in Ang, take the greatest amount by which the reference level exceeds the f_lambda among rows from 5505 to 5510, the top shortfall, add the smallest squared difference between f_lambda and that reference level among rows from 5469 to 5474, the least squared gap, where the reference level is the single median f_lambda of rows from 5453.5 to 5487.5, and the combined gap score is 0.029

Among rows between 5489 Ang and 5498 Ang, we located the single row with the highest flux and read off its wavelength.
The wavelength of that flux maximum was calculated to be 5489.43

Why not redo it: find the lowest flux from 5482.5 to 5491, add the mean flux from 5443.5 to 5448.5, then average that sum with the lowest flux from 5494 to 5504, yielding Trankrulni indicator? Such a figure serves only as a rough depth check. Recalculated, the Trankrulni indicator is 1.35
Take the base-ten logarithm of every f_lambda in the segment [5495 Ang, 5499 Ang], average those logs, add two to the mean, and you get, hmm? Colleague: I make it 1.95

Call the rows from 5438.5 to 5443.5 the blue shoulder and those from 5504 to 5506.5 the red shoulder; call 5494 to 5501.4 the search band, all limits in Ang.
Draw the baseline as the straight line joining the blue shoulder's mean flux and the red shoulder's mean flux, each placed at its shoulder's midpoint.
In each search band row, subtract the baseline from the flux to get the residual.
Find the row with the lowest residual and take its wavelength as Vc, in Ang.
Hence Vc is 5495.75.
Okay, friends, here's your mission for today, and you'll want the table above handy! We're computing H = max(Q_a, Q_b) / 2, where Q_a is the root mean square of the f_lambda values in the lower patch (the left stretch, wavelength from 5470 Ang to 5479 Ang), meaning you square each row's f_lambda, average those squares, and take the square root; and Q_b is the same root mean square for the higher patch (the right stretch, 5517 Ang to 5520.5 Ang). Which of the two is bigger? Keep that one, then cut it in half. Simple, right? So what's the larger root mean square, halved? 0.470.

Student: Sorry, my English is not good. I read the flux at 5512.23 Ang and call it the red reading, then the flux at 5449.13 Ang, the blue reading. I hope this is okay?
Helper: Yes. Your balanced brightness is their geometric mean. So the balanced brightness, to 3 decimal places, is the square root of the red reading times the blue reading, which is 0.893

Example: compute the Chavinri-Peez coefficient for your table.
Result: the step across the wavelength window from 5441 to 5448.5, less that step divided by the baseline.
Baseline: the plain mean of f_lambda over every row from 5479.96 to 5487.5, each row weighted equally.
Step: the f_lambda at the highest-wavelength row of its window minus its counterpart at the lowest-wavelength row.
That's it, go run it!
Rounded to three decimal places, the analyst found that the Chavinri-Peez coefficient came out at 0.006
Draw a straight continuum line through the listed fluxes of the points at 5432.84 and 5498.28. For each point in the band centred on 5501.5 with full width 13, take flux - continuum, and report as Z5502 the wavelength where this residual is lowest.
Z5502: 5504.62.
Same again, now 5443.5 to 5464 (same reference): 5456.66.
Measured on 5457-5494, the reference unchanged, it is 5491.96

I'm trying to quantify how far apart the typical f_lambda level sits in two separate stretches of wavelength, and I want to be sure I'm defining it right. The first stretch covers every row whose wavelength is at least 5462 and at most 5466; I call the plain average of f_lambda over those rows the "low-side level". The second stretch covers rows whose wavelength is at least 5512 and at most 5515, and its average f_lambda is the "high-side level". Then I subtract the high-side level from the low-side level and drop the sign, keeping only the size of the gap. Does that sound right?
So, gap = 0.054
